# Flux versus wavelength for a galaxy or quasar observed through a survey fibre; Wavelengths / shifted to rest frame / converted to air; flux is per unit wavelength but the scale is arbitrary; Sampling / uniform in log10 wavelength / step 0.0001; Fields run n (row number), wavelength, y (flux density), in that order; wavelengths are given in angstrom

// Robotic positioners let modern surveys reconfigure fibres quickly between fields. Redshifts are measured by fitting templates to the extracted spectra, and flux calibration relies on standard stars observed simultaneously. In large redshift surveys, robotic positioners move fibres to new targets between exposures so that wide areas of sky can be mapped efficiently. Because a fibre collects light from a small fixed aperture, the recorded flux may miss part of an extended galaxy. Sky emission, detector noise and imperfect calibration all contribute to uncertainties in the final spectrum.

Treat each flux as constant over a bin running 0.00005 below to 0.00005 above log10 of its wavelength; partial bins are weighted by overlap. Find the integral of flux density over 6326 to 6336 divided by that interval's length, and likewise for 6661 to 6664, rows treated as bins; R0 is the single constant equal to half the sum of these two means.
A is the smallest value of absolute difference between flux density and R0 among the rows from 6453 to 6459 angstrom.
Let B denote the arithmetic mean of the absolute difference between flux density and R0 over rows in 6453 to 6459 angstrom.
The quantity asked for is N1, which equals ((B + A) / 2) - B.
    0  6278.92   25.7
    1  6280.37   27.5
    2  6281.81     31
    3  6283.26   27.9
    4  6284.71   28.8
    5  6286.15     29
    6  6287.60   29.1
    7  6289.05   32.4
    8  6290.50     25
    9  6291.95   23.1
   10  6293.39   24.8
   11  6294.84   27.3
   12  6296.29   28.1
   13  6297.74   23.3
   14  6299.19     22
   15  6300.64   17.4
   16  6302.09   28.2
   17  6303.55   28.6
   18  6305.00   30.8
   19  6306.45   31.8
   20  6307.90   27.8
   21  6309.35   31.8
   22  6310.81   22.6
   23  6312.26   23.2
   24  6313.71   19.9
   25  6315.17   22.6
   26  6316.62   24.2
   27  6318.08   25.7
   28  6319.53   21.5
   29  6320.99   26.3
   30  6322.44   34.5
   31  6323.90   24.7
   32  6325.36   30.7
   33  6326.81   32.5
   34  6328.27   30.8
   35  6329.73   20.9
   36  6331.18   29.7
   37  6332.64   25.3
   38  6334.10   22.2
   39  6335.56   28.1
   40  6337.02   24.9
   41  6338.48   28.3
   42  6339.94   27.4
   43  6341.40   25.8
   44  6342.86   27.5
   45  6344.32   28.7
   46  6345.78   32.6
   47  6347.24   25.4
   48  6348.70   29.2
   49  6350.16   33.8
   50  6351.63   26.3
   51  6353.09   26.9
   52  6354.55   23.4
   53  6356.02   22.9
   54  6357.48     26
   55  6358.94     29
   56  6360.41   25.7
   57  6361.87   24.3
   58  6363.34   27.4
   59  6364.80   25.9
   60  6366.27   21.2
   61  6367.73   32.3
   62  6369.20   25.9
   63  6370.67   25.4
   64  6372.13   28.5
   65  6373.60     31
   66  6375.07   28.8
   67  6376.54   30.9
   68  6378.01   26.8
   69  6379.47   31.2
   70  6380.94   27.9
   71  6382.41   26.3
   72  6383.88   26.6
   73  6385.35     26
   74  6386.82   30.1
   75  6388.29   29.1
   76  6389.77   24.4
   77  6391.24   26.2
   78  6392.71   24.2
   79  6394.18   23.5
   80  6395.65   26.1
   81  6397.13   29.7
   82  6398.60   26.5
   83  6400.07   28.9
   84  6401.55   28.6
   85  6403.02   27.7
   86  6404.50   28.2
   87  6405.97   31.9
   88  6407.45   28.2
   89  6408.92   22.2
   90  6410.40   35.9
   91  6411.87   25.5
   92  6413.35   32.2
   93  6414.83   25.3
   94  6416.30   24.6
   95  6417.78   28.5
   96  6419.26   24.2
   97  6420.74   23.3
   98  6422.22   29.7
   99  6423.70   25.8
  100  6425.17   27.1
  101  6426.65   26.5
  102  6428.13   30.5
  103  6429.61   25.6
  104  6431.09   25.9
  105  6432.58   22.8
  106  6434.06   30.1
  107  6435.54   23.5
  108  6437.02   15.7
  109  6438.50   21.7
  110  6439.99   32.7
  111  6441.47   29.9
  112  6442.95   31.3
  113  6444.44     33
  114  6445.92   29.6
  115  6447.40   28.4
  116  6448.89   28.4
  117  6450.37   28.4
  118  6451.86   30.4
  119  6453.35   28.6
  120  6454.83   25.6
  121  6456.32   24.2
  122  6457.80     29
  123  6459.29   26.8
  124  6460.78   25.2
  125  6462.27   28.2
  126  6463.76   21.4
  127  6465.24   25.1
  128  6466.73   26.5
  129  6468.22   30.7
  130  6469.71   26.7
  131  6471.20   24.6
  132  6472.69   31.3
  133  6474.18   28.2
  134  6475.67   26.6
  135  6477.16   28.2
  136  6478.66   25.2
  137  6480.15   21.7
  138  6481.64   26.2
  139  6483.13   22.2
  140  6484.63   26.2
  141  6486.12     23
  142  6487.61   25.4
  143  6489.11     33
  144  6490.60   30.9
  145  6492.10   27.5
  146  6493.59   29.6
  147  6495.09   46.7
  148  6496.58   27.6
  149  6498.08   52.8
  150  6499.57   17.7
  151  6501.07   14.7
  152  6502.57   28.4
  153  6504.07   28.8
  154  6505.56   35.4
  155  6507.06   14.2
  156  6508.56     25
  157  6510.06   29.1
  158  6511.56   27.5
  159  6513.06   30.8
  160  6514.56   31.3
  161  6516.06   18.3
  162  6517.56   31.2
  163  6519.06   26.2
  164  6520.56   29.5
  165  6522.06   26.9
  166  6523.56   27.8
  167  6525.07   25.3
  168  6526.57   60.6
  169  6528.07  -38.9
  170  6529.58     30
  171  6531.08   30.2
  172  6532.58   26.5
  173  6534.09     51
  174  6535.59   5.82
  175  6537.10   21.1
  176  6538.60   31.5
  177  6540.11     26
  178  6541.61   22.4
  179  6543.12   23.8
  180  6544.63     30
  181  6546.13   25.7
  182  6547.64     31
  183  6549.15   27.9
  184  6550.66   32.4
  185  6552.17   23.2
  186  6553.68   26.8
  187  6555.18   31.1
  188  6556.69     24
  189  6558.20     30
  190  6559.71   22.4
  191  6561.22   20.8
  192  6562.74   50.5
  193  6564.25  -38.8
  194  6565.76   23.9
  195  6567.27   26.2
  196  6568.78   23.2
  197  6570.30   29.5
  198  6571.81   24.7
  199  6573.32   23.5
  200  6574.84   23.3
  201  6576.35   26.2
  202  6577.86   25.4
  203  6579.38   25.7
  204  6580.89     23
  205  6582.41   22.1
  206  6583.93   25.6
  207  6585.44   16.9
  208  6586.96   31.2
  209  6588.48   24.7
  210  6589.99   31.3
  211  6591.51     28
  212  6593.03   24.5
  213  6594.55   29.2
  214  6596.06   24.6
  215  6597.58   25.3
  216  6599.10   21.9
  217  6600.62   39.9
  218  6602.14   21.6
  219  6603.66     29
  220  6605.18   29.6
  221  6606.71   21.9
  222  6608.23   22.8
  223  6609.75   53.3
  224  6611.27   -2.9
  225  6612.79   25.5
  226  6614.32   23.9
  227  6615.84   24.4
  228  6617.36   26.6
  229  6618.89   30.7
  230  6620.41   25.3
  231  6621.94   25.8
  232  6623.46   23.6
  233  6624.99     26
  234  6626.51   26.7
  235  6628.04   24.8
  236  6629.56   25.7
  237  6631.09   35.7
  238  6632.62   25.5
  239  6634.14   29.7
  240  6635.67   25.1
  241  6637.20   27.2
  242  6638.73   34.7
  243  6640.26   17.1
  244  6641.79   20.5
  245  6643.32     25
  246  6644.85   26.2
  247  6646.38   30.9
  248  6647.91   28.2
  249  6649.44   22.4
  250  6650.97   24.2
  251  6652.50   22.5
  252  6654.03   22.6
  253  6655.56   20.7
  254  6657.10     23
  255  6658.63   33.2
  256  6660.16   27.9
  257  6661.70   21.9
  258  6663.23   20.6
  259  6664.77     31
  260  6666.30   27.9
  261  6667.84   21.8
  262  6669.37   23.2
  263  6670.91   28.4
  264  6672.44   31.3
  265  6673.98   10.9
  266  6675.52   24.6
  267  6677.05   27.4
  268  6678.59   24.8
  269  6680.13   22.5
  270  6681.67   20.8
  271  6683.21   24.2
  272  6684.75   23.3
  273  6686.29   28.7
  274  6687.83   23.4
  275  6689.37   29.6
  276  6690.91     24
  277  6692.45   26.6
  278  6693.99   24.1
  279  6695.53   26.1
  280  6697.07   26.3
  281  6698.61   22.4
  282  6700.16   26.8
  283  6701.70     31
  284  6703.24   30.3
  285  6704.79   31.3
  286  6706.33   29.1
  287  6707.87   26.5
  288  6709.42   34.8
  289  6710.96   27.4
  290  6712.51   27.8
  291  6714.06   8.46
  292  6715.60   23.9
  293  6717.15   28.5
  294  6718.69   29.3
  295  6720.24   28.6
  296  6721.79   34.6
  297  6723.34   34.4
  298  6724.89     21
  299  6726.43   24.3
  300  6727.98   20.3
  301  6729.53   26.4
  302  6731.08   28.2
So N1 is -1.3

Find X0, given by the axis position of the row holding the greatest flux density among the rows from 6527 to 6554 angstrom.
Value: 6534.09 angstrom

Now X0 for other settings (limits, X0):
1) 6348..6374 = 6350.16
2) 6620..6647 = 6631.09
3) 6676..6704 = 6701.70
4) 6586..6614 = 6609.75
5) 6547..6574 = 6562.74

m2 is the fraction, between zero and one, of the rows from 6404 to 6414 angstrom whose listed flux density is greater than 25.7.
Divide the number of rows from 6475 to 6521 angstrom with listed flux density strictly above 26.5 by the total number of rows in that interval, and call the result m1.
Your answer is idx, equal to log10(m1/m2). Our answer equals -0.09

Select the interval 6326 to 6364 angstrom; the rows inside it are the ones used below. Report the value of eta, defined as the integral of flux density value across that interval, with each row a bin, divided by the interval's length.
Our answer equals 27.1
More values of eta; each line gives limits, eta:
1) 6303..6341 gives 26.8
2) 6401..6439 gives 26.6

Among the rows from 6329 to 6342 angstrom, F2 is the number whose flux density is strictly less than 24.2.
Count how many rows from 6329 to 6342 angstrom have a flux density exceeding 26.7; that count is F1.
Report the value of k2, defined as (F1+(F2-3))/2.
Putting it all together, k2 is 1.5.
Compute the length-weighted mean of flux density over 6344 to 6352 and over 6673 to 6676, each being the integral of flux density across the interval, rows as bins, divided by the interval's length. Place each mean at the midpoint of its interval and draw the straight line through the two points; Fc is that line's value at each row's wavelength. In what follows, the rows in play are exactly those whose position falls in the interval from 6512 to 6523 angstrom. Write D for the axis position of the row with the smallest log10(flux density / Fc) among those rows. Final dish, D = 6516.06 angstrom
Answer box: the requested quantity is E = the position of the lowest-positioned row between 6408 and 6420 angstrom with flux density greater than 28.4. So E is 6410.40 angstrom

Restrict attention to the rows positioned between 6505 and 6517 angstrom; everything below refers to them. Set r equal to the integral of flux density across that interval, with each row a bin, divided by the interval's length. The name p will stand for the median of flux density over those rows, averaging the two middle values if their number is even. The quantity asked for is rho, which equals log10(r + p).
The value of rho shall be 1.74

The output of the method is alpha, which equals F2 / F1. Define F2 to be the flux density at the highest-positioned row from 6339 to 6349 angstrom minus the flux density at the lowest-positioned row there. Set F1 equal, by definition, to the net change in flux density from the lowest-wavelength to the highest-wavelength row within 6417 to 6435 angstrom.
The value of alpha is 1.1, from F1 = 1.6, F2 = 1.8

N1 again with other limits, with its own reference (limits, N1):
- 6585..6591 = -2.5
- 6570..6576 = -0.7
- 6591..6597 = -1.0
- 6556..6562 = -1.3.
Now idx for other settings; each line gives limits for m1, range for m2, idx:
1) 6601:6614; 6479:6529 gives -0.25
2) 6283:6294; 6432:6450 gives -0.03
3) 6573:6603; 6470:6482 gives -0.40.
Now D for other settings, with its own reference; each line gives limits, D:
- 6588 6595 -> 6593.03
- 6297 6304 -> 6300.64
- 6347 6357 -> 6356.02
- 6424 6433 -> 6432.58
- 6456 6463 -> 6456.32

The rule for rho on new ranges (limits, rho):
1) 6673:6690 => 1.68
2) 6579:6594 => 1.70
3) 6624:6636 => 1.73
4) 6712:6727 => 1.73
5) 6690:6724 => 1.74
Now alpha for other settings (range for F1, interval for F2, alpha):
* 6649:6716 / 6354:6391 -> 0.7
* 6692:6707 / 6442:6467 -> -1.9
